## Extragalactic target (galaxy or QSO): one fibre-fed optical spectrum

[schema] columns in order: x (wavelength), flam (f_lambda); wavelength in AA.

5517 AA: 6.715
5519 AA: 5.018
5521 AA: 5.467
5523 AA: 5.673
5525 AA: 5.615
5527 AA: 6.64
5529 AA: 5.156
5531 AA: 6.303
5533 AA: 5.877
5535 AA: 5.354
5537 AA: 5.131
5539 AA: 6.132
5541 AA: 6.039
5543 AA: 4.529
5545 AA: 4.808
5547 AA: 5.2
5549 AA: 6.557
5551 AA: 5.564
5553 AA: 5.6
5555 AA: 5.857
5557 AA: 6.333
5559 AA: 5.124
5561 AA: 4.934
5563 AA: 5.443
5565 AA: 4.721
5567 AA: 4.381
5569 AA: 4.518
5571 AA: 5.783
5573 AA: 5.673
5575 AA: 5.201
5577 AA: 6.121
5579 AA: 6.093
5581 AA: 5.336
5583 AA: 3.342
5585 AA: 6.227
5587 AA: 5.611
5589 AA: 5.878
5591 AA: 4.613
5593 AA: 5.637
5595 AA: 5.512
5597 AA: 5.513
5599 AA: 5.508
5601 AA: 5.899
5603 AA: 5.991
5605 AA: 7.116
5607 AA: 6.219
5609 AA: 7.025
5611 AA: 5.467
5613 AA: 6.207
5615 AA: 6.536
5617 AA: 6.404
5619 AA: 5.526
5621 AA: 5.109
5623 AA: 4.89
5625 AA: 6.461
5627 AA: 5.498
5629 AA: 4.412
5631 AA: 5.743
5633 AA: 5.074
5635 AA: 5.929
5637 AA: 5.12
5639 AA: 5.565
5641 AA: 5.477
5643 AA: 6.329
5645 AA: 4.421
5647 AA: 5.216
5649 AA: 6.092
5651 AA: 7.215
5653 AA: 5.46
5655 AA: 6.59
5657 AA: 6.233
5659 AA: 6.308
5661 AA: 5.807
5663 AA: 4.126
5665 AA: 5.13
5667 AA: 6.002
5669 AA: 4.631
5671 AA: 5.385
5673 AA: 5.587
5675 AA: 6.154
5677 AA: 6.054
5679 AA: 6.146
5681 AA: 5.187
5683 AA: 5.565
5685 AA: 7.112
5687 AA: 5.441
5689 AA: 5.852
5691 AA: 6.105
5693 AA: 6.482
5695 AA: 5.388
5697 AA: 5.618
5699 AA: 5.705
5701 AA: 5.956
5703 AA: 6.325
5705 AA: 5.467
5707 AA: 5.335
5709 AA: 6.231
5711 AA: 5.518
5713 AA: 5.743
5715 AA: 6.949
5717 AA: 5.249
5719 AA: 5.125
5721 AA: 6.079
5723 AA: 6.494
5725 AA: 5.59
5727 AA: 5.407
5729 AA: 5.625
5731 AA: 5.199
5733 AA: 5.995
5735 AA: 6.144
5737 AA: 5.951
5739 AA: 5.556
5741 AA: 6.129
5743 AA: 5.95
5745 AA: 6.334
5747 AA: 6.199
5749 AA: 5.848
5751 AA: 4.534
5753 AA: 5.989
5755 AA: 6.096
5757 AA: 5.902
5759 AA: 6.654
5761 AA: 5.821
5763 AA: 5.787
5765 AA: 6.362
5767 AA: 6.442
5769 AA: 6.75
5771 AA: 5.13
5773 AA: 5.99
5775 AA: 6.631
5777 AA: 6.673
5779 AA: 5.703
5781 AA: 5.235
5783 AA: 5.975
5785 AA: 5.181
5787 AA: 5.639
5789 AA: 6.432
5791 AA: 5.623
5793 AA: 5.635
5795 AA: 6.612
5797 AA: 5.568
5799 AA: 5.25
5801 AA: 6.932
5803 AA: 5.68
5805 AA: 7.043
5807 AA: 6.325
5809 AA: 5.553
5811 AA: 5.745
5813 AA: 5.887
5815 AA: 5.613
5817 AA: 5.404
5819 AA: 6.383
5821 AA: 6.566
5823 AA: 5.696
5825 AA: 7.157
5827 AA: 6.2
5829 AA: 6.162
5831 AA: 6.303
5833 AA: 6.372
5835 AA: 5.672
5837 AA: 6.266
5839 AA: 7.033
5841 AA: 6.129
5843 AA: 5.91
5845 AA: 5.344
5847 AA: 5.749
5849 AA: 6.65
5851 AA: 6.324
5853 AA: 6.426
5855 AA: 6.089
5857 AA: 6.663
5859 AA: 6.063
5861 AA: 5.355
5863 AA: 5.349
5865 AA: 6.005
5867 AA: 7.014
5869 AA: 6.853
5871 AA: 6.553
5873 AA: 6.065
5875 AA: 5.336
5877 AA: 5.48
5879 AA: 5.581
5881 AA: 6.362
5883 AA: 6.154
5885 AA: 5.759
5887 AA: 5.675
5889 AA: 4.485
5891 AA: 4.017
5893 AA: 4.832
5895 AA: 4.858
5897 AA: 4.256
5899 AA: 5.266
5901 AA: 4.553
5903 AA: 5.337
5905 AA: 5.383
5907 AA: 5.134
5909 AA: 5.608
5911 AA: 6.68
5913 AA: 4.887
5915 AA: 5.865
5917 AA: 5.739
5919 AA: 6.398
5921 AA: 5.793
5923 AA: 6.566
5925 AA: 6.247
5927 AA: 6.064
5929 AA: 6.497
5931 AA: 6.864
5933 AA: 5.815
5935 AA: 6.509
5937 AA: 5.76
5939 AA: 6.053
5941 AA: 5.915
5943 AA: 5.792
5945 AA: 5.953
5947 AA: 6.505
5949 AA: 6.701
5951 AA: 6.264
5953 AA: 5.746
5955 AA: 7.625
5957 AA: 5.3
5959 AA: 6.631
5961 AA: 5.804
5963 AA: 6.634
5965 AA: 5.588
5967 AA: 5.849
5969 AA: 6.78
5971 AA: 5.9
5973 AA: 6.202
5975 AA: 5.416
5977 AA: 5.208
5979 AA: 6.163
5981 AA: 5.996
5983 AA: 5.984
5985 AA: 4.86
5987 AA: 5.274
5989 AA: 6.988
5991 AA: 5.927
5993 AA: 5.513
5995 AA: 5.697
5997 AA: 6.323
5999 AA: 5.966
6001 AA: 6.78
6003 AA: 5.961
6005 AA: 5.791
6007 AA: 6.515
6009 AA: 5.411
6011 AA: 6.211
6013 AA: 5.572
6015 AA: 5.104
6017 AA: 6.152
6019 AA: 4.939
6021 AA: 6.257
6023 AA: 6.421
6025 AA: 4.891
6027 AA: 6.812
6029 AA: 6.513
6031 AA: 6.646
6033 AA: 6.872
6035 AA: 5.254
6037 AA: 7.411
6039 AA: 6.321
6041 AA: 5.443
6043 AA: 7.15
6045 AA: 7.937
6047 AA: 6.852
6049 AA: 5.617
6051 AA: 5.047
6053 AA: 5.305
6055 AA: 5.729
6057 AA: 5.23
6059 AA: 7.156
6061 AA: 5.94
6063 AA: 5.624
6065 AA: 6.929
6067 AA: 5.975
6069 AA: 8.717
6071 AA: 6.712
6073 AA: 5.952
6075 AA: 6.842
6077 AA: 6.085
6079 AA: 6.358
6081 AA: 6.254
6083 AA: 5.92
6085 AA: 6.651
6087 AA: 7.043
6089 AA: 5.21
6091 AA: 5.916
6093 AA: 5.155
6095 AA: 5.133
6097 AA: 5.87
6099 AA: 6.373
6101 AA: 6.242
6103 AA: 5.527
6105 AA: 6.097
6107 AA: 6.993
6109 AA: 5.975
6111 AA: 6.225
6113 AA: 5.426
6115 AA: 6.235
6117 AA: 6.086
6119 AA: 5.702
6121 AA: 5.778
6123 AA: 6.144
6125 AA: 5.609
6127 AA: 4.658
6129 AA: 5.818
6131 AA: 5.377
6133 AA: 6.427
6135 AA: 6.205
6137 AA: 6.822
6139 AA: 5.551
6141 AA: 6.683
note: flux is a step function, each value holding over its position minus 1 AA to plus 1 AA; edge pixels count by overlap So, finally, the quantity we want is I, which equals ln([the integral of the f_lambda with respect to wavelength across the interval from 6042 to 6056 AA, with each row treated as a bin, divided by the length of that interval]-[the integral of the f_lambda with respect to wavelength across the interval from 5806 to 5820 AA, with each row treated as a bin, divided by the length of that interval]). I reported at -0.94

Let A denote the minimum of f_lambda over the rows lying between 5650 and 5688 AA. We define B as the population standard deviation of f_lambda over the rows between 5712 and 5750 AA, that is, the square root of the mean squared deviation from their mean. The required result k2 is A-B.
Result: 3.67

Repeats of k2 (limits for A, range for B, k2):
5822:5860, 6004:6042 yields 4.64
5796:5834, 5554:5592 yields 4.50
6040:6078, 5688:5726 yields 4.57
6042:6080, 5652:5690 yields 4.38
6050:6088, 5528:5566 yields 4.47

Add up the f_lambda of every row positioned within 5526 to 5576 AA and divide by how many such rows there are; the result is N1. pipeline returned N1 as 5.5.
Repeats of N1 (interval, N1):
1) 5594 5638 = 5.8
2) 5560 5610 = 5.5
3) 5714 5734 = 5.8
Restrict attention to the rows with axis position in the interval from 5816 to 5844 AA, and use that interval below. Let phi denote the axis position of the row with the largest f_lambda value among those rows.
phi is 5825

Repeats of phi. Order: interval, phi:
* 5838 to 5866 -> 5839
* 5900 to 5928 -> 5911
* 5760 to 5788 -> 5769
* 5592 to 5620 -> 5605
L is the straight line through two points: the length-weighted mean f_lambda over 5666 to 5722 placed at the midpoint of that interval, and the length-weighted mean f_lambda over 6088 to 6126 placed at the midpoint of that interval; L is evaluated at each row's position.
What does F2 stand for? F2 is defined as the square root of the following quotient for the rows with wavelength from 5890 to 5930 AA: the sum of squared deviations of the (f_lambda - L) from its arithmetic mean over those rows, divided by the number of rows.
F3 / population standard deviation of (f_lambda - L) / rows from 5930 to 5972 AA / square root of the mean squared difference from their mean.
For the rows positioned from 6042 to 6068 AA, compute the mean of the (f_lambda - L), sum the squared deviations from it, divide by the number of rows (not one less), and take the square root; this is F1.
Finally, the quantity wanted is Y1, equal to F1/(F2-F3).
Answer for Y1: 4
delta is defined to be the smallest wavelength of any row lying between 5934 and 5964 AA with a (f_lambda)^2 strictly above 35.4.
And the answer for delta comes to 5935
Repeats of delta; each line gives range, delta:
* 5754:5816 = 5755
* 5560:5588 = 5577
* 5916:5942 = 5919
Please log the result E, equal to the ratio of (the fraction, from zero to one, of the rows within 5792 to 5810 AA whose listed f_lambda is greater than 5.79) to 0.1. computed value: 4.4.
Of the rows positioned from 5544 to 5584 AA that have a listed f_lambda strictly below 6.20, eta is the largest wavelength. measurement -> 5583 AA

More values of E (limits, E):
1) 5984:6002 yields 5.6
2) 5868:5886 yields 5.6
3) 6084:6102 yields 6.7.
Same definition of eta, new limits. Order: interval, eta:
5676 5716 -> 5713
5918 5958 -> 5957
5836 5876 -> 5875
